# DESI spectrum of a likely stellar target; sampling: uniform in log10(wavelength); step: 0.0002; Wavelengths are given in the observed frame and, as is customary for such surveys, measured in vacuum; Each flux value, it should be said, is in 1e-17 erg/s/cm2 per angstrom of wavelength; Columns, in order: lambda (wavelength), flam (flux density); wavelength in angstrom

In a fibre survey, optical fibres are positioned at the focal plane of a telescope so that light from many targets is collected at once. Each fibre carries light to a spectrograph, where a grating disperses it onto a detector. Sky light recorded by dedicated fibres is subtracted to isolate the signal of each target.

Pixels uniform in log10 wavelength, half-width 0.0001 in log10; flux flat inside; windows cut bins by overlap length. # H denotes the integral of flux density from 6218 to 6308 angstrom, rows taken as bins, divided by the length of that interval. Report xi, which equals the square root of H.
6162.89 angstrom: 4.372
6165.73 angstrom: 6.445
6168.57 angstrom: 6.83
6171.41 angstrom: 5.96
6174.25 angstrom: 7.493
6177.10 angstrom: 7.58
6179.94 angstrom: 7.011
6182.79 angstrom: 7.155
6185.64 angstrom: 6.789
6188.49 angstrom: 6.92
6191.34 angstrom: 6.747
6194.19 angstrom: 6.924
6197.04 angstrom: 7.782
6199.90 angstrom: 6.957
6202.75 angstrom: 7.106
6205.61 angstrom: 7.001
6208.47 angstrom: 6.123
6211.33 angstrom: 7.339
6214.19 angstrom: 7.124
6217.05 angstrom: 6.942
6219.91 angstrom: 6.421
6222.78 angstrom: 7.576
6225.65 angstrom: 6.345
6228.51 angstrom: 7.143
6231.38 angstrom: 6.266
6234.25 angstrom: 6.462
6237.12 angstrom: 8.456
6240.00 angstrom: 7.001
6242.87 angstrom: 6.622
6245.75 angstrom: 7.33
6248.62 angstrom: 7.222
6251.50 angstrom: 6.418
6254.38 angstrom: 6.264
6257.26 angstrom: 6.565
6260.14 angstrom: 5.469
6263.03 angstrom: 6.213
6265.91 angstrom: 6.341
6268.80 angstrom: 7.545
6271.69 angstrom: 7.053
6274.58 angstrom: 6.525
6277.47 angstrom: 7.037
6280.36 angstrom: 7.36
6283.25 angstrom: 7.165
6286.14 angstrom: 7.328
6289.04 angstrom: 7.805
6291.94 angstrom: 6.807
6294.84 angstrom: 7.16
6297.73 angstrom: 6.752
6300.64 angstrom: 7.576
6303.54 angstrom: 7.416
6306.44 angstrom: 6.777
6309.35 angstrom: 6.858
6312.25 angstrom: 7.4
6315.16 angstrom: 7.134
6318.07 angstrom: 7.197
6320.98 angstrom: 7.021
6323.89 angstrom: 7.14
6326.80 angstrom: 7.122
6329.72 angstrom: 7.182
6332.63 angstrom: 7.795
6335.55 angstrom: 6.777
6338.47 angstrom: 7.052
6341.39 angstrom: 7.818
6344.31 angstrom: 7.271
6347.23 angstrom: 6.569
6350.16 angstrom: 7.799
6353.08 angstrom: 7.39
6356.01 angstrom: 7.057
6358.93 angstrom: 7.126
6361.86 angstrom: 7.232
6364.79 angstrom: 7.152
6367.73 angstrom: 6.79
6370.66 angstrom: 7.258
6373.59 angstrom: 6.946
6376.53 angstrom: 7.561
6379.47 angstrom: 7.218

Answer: 2.63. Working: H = 6.92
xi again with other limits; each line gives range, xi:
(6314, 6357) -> 2.69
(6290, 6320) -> 2.67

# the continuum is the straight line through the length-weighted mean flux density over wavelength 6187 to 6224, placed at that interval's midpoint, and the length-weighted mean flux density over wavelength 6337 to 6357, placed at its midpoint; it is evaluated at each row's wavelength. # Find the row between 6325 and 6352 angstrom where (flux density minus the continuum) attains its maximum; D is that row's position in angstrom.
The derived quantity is 6341.39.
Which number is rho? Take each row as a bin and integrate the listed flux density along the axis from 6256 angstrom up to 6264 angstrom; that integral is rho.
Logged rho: 48.5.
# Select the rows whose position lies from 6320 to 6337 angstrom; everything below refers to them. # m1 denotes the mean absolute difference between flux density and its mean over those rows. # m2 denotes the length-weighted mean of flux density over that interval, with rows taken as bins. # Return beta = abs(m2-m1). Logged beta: 7.0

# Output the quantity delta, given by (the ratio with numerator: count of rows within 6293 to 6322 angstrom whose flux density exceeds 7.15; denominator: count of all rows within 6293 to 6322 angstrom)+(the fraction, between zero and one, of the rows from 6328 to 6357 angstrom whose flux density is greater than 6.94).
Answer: 1.30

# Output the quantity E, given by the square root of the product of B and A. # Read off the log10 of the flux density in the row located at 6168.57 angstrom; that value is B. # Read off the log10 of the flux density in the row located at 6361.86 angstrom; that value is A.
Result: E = 0.847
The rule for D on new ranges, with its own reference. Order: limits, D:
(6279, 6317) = 6289.04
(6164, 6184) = 6177.10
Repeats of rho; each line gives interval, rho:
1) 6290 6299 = 62.7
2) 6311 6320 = 65.0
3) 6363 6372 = 63.6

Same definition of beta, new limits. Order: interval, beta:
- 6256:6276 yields 6.1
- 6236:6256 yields 6.5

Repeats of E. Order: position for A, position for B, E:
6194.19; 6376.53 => 0.859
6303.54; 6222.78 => 0.875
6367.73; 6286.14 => 0.848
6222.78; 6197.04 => 0.885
